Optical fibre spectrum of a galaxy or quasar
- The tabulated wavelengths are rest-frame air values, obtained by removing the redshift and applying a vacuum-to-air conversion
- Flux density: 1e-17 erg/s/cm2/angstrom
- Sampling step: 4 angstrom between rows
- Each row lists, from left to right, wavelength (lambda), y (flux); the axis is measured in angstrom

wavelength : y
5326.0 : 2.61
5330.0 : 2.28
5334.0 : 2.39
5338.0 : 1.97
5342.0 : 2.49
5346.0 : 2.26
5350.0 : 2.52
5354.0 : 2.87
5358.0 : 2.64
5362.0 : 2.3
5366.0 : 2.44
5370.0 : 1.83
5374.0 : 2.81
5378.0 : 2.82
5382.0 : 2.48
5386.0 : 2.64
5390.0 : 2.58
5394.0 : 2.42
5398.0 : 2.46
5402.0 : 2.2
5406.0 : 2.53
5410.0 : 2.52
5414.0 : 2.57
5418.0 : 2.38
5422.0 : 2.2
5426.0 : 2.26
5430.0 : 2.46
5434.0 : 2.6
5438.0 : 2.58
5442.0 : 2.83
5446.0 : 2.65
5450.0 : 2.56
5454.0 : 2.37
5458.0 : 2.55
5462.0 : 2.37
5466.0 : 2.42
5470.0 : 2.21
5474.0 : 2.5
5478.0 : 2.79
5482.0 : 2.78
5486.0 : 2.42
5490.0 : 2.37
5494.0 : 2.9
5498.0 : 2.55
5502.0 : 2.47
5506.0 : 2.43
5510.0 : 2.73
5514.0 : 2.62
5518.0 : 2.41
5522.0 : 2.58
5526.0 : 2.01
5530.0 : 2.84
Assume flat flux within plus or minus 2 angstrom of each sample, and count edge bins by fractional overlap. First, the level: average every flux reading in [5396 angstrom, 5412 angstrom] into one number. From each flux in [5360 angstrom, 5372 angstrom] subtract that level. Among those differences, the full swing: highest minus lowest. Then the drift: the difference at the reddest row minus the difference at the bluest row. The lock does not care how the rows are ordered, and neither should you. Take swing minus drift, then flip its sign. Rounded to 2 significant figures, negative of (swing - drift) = -1.1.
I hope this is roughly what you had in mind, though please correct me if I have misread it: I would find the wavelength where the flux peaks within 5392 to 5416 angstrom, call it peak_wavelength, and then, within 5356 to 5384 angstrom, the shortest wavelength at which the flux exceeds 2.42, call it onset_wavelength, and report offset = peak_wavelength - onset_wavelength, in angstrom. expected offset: 56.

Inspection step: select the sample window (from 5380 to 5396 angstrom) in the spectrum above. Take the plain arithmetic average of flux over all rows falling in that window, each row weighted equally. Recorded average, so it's 2.53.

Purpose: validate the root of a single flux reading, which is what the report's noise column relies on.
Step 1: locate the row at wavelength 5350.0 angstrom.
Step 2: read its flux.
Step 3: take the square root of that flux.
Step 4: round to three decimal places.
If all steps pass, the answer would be 1.587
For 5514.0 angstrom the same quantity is 1.619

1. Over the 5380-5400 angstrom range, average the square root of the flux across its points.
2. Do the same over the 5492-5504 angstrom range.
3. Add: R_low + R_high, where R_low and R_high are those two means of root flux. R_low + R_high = 3.21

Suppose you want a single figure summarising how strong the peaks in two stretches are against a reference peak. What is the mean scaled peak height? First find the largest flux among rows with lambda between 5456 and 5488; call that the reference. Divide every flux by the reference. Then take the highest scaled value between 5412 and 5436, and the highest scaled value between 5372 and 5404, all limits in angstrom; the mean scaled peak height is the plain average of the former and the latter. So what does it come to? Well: 0.97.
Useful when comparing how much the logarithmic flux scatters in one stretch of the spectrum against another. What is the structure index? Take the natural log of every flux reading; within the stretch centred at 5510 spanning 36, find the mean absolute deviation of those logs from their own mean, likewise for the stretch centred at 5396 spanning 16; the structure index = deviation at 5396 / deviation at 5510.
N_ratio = 0.7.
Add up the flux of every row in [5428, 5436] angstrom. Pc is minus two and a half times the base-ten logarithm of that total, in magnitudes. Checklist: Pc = -1.8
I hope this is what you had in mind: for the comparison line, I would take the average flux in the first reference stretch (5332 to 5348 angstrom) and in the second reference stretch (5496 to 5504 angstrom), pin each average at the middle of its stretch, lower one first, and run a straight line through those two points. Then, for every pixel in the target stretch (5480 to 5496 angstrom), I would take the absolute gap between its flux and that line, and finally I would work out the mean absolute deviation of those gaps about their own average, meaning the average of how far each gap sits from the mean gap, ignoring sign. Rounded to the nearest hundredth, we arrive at 0.12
